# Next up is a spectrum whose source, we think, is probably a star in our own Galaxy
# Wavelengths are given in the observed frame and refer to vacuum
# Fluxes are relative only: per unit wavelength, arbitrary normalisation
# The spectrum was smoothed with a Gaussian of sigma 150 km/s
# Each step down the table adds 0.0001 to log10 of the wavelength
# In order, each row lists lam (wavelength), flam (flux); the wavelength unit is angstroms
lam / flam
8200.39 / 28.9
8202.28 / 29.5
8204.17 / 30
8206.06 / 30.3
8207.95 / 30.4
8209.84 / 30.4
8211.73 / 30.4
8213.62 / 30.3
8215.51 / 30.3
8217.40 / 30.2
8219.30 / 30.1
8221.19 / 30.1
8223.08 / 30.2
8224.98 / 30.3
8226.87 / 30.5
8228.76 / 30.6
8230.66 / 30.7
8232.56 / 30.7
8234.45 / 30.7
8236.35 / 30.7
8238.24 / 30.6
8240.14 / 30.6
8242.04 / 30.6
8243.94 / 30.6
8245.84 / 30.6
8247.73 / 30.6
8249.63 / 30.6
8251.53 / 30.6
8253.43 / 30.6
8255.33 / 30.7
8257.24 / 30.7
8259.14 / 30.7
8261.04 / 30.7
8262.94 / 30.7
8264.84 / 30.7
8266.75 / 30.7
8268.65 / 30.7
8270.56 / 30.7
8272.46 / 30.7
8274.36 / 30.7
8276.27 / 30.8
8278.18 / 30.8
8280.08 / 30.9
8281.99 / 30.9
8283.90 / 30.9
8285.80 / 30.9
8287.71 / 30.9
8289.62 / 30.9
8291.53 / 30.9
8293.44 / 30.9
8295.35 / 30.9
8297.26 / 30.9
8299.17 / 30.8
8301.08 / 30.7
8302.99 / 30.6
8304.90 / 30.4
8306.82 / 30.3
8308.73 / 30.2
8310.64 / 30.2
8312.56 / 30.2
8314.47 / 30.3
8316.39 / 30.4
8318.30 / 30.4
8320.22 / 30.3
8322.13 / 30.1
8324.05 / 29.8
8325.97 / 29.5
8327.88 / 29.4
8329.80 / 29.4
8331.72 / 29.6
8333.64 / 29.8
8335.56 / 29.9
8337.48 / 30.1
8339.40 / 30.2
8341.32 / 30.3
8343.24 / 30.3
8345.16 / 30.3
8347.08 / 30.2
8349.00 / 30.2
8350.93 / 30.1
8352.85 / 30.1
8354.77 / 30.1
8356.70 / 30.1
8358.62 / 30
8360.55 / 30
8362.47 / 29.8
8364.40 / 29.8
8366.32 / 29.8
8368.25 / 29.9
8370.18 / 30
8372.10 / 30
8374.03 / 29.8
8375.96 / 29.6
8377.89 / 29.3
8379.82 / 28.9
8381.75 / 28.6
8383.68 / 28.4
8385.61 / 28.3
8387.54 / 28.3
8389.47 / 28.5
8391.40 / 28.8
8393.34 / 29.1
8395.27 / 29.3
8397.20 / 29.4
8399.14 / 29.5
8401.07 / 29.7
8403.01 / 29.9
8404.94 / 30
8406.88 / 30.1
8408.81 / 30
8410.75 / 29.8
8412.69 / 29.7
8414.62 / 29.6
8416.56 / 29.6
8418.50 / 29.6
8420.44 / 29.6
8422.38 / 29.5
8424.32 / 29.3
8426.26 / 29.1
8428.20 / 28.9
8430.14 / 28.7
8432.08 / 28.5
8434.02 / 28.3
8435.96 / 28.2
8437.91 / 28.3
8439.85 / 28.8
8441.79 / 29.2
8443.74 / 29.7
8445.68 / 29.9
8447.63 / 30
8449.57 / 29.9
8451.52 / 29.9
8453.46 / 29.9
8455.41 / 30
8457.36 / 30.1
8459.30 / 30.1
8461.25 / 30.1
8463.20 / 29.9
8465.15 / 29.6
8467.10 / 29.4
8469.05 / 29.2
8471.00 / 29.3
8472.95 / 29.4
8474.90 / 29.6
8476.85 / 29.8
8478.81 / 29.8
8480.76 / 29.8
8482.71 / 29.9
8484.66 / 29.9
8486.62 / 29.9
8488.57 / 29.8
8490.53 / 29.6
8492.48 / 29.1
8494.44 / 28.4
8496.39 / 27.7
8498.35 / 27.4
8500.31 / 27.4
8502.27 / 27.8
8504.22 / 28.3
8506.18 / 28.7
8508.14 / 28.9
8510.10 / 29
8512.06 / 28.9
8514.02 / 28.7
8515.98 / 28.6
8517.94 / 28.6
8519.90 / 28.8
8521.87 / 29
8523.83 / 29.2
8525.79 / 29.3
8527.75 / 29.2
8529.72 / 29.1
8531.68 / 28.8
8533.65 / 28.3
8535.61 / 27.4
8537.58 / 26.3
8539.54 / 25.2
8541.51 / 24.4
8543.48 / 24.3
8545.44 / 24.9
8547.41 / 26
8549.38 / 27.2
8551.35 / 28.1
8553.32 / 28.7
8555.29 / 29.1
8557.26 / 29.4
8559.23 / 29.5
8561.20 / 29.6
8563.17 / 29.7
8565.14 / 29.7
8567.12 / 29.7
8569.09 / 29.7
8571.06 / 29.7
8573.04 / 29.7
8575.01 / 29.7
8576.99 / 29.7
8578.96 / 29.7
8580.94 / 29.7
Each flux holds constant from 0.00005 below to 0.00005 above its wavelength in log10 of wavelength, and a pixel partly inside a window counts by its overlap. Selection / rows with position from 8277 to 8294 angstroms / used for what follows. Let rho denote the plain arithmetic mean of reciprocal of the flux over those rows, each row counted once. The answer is 0.0324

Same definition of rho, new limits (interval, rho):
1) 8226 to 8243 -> 0.0326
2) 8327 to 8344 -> 0.0335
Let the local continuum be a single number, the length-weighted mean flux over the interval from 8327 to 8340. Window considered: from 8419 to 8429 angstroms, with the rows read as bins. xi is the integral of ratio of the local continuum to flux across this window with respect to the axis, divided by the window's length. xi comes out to 1.02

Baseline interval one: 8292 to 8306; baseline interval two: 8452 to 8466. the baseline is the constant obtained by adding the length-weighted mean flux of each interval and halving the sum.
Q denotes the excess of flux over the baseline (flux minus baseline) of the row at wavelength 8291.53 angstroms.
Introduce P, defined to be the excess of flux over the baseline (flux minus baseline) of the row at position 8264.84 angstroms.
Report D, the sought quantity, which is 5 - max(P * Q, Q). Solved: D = 4.45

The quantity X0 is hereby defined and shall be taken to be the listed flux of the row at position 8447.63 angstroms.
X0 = 30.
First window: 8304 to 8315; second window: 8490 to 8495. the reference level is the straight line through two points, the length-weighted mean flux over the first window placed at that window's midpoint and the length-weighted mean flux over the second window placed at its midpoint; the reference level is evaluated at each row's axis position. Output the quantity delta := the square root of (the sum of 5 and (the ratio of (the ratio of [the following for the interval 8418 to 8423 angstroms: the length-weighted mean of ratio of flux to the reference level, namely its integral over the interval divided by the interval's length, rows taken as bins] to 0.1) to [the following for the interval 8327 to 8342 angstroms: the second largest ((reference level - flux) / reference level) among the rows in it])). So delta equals 21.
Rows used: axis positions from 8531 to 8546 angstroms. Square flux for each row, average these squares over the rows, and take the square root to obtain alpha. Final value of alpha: 26.3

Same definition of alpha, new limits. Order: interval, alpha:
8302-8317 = 30.3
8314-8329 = 30.0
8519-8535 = 29.0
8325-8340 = 29.7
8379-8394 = 28.6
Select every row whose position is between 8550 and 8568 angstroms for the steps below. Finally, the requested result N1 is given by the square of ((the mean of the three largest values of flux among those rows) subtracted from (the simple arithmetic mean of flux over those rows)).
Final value 0.18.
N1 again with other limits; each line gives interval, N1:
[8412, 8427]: 0.02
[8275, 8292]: 0.00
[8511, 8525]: 0.04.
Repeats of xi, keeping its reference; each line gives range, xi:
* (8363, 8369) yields 1.00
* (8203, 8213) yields 0.98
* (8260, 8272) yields 0.97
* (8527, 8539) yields 1.06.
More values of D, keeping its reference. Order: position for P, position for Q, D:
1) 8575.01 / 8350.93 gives 4.84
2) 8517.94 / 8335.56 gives 4.21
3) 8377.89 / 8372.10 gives 4.63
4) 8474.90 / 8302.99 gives 4.75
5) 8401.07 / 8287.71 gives 4.45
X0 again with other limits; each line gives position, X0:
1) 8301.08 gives 30.7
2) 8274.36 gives 30.7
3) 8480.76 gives 29.8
